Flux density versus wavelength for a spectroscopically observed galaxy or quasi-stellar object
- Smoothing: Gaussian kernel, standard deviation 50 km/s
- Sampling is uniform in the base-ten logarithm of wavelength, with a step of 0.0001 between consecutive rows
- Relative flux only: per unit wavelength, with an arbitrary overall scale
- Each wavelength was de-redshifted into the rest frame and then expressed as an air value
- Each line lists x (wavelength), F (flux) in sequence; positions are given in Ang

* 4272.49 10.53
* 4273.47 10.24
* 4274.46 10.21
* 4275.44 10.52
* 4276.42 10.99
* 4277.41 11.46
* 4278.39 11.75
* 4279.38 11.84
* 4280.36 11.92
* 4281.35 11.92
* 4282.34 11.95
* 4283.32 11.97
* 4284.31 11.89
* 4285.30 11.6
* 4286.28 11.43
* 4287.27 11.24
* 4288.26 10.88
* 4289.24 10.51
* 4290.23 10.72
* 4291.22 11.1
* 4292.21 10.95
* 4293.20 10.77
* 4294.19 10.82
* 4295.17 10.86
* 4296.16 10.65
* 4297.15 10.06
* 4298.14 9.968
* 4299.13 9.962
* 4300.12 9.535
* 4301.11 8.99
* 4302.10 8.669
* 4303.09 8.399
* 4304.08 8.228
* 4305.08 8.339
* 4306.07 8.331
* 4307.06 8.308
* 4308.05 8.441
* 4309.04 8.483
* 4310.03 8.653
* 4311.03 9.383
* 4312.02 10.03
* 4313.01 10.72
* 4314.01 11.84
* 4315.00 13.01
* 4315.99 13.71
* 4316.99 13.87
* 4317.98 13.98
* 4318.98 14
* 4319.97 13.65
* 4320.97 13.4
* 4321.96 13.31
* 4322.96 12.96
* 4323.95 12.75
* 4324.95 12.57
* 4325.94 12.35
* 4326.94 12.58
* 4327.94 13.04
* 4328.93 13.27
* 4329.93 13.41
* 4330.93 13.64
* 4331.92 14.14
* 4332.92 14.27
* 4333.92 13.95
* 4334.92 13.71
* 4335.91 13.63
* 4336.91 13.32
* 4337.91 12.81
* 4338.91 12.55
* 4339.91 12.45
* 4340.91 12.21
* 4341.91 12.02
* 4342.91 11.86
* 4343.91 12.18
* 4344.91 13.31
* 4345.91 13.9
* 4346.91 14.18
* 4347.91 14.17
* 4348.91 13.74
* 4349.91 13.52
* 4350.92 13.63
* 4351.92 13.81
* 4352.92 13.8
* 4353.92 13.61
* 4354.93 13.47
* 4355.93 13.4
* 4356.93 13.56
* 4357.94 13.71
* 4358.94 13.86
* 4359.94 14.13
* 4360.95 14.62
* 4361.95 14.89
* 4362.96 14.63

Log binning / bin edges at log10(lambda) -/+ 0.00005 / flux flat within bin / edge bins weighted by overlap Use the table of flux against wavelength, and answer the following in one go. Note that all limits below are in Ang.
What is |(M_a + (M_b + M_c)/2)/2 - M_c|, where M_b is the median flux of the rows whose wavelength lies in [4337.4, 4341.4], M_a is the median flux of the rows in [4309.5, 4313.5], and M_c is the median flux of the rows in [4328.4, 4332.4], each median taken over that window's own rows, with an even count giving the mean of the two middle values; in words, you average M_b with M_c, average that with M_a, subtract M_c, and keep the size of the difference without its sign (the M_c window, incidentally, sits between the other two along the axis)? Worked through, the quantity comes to 2.2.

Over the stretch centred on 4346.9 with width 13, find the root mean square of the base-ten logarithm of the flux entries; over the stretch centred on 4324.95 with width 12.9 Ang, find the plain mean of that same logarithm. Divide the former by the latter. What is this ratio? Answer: 1.00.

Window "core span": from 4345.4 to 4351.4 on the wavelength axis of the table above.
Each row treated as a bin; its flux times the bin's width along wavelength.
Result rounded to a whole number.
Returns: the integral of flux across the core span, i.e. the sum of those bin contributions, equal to 83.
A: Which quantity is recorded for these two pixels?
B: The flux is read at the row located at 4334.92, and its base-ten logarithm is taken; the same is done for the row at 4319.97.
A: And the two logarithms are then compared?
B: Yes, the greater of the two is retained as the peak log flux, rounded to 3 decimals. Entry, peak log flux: 1.137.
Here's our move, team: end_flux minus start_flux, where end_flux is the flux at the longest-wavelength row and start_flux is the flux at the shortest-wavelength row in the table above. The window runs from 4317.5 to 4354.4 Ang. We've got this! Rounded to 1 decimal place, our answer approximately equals -0.4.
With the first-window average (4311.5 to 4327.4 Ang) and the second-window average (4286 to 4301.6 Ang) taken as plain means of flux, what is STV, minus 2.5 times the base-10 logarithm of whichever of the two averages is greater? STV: -2.77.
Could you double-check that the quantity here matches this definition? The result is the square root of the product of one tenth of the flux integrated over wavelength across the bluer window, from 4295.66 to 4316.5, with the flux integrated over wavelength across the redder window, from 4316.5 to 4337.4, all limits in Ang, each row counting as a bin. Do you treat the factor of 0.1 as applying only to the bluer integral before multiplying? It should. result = 75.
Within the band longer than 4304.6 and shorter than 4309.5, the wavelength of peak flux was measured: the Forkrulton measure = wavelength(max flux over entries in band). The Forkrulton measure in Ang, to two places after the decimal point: 4309.04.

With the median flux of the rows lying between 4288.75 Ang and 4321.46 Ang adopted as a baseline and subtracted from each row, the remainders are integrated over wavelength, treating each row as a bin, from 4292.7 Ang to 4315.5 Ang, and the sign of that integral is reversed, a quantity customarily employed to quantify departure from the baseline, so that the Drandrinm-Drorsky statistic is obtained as 19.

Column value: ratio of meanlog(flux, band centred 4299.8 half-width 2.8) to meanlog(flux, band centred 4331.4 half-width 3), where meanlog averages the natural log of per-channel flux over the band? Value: 0.86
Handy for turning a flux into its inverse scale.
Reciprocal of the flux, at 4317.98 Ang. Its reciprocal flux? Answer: 0.072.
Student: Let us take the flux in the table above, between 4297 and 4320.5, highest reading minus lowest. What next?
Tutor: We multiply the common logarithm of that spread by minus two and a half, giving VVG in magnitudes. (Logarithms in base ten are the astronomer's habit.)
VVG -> -1.9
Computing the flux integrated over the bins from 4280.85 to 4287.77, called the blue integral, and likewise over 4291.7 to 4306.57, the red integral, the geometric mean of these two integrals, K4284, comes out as 108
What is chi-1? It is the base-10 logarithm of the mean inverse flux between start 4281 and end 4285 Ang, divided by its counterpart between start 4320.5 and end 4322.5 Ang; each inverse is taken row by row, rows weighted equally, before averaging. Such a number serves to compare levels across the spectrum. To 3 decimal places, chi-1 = 0.049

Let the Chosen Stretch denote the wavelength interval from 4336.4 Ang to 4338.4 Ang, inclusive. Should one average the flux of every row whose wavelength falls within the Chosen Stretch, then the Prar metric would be 13.1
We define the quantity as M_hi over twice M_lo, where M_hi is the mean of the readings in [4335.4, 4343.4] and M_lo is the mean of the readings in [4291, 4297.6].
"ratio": 0.59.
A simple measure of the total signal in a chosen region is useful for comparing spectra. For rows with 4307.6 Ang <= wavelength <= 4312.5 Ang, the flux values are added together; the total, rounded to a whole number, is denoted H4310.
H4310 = 45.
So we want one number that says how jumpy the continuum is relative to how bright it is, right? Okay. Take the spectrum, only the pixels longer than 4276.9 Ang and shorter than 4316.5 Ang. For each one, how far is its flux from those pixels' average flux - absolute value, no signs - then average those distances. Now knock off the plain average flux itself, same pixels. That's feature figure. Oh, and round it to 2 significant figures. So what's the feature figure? -9.3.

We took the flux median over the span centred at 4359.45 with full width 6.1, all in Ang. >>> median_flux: 14.0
